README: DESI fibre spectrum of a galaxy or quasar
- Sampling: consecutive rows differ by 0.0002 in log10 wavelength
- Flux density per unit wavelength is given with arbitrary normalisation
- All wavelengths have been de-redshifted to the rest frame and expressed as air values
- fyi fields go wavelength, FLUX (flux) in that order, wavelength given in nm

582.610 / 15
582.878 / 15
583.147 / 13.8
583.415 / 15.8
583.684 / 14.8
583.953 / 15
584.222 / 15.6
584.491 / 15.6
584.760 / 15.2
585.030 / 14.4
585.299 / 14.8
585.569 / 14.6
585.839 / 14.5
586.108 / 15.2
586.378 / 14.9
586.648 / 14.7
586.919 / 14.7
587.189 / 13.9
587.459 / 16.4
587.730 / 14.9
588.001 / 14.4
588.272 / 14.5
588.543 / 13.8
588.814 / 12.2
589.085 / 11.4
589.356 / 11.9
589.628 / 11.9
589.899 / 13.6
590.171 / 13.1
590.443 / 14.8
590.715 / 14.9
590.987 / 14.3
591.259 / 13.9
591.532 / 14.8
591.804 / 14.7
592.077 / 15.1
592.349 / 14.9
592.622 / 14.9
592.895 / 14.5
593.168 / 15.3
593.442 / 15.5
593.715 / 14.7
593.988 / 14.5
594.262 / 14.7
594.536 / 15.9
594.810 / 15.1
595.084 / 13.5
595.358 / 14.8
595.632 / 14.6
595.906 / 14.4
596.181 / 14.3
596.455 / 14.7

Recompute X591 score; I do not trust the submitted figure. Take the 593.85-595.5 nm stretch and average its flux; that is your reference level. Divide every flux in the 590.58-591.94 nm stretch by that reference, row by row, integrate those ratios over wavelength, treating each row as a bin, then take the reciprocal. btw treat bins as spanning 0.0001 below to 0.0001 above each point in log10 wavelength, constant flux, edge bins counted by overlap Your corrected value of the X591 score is 0.75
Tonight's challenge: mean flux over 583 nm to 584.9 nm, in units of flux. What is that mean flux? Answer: 15.1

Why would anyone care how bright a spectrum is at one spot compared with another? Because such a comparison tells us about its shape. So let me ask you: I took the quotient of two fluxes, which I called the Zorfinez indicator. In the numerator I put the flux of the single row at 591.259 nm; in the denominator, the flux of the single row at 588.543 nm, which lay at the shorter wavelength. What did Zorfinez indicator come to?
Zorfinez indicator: 1.01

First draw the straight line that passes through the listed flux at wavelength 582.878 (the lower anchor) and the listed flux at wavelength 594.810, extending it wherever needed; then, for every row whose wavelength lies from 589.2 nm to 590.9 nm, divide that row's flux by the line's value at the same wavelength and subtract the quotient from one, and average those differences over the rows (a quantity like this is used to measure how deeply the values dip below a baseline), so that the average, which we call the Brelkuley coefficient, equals 0.11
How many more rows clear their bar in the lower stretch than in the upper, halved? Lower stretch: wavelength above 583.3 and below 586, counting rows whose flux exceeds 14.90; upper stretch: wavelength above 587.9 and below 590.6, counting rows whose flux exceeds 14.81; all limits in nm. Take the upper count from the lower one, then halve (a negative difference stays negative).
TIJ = 2.5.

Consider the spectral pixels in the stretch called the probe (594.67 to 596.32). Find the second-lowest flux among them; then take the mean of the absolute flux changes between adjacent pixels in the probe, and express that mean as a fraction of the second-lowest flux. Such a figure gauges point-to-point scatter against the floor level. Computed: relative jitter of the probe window 0.048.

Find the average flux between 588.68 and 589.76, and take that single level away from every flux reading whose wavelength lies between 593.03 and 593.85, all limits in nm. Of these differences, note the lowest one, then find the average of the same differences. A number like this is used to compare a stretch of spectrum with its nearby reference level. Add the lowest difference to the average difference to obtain 6.2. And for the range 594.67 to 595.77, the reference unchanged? 4.3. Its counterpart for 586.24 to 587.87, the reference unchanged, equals 5.1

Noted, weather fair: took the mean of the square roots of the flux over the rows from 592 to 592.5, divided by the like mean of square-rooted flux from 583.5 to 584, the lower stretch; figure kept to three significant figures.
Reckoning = 1.00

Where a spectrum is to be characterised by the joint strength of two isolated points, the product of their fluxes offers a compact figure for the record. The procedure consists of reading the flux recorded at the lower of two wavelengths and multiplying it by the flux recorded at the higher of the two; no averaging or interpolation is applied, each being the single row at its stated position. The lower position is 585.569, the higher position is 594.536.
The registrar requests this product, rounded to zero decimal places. 232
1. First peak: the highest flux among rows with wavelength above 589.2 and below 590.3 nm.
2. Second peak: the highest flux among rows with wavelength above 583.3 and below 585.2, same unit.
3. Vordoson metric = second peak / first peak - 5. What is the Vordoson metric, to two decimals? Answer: -3.84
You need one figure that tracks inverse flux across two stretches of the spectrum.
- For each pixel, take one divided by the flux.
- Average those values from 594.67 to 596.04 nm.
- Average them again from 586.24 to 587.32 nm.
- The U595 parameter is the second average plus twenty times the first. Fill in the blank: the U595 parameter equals 1.45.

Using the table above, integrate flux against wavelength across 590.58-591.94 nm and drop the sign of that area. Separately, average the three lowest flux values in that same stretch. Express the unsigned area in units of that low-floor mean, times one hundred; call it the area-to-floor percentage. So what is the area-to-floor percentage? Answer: 138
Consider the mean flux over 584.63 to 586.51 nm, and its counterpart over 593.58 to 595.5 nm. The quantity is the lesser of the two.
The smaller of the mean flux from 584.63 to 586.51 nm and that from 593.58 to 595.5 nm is 14.7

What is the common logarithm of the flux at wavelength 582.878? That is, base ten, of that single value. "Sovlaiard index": 1.18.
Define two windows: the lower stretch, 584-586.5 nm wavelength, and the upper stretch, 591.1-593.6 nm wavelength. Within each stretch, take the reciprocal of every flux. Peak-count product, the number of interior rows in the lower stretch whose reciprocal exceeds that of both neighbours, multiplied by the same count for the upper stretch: 4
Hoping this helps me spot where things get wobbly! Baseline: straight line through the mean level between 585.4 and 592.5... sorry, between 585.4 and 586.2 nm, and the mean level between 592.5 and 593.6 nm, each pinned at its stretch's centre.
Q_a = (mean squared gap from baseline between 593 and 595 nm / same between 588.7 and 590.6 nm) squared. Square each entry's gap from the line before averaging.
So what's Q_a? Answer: 0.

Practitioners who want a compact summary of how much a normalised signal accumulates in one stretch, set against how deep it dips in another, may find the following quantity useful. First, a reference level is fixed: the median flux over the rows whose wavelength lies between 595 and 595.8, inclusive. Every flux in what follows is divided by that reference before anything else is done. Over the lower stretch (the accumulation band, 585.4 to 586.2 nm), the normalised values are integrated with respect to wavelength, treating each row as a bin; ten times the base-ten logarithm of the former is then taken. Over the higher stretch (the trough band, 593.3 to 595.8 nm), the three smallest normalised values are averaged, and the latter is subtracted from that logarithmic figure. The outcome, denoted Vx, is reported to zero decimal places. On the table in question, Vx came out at -2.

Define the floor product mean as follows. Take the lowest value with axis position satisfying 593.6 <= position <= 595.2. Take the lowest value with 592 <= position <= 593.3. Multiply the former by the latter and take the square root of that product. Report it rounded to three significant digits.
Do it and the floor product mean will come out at 14.0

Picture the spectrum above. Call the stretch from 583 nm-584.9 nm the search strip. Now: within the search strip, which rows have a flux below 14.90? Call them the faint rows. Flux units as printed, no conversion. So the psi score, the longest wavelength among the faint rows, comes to 583.684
